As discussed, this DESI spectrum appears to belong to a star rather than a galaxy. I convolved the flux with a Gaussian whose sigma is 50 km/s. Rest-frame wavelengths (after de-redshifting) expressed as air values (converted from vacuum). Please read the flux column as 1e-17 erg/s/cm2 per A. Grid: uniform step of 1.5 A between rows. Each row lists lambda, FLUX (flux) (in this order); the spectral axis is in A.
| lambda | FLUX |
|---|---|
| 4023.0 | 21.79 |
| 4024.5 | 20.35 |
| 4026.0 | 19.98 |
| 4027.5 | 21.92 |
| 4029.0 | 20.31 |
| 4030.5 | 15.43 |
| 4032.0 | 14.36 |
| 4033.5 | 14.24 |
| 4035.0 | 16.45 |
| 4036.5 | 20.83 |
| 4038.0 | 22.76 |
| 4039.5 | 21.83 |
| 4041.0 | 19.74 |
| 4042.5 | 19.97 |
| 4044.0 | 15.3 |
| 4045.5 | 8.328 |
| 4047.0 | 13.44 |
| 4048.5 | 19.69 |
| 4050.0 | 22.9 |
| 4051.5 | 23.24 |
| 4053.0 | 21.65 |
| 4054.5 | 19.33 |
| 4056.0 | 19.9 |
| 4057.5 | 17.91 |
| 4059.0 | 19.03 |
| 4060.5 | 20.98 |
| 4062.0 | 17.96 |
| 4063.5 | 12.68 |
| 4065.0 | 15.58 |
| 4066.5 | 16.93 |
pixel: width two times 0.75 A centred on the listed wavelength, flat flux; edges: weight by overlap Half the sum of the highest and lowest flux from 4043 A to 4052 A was 15.8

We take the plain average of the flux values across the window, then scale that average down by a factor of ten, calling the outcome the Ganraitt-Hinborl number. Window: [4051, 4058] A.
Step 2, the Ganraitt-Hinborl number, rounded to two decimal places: 2.04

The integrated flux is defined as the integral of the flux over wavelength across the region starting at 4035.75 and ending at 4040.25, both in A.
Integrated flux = 98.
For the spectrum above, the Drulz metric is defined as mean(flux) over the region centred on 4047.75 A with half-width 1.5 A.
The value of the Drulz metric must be 16.6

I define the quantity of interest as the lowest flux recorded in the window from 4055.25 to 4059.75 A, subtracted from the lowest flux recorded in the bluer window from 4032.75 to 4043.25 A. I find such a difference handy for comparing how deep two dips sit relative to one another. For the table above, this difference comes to -3.7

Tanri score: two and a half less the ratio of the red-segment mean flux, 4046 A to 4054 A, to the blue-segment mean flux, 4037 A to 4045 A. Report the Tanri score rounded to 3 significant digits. 1.49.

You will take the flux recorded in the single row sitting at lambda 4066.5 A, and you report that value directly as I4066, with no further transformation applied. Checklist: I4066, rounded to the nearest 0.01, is 16.93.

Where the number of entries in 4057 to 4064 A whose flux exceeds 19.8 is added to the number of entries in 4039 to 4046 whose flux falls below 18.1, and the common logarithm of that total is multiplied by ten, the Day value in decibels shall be 4.8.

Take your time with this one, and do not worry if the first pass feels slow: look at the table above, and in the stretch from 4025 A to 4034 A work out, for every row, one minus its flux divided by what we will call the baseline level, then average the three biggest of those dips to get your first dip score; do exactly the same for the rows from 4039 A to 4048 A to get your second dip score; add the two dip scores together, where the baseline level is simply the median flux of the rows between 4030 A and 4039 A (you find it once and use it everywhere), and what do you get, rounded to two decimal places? 0.30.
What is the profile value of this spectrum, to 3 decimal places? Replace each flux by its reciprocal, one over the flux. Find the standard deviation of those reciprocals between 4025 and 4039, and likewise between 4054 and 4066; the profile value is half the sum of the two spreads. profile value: 0.010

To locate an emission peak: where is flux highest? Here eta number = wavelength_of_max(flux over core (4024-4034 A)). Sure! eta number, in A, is 4027.5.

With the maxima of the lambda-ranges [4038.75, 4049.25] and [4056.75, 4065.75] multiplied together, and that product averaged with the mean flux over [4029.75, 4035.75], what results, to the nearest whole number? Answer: 237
